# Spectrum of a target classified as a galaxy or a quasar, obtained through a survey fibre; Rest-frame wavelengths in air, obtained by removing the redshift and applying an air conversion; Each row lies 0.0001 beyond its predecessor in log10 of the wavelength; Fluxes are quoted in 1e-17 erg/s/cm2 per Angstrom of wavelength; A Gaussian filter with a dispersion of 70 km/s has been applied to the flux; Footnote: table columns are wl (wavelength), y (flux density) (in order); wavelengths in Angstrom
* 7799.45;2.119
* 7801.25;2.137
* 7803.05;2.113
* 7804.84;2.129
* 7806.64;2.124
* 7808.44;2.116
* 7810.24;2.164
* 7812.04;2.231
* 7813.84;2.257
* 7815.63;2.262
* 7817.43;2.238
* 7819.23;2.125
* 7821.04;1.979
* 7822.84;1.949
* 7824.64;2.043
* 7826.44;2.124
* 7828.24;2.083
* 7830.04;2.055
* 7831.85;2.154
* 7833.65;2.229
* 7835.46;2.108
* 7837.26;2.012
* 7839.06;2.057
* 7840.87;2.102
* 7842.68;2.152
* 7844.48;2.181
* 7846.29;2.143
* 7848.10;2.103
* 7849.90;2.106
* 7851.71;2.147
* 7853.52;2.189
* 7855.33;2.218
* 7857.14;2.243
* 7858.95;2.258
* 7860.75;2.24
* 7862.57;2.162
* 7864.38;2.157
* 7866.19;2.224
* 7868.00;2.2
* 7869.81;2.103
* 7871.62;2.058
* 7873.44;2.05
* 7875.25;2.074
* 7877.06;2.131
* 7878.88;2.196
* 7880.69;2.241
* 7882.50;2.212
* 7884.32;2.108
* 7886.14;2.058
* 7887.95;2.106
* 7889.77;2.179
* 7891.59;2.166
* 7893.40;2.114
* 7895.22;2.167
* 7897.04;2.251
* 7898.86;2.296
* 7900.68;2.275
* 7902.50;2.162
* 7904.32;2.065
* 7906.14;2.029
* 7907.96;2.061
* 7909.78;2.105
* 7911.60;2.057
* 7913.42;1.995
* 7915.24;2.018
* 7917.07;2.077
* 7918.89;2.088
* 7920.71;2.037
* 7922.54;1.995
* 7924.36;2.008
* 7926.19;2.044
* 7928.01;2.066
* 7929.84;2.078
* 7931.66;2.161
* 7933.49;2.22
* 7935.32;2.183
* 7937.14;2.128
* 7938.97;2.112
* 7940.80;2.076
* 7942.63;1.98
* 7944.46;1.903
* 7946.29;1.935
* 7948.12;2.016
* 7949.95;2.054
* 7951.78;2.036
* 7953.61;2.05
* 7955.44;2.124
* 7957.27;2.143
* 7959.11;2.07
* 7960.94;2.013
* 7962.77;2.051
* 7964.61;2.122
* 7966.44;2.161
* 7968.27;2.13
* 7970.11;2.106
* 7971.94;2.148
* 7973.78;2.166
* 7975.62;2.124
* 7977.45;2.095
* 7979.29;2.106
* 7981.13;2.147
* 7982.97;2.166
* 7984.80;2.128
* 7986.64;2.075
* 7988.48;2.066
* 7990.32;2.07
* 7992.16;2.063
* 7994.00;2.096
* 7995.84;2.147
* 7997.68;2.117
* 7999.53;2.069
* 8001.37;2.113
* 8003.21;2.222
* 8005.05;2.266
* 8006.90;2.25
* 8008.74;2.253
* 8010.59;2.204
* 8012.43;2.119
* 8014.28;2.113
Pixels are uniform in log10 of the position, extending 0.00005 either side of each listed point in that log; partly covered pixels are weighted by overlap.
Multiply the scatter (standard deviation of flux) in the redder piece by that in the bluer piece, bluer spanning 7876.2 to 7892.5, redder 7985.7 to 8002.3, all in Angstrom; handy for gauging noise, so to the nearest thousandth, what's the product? 0.002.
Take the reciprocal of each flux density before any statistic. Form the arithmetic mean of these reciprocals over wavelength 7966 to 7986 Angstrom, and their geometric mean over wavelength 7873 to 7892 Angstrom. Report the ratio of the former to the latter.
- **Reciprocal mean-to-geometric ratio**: 1.00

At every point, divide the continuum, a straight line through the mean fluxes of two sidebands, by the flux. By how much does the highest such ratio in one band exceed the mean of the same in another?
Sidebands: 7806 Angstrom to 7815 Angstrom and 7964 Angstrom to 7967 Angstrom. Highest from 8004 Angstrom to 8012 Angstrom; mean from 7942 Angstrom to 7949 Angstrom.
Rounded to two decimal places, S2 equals -0.13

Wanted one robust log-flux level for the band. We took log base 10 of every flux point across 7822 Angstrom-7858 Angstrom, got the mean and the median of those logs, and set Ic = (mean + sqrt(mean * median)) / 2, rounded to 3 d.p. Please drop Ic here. 0.326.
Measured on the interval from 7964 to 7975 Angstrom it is 0.330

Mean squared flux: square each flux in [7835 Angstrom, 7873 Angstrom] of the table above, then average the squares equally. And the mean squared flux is 4.63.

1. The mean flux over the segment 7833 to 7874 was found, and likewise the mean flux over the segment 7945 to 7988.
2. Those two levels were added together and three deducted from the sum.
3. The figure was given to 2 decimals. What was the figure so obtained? 1.24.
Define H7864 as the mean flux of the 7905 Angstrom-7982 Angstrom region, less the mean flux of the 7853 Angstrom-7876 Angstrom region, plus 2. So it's 1.909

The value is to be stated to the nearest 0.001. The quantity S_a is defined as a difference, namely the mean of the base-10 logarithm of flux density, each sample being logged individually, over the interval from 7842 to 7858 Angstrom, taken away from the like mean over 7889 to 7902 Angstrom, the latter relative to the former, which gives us 0.008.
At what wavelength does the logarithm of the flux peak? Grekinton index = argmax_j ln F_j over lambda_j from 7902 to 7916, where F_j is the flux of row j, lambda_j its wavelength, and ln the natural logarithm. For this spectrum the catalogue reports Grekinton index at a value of 7902.50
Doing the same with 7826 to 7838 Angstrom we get 7833.65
